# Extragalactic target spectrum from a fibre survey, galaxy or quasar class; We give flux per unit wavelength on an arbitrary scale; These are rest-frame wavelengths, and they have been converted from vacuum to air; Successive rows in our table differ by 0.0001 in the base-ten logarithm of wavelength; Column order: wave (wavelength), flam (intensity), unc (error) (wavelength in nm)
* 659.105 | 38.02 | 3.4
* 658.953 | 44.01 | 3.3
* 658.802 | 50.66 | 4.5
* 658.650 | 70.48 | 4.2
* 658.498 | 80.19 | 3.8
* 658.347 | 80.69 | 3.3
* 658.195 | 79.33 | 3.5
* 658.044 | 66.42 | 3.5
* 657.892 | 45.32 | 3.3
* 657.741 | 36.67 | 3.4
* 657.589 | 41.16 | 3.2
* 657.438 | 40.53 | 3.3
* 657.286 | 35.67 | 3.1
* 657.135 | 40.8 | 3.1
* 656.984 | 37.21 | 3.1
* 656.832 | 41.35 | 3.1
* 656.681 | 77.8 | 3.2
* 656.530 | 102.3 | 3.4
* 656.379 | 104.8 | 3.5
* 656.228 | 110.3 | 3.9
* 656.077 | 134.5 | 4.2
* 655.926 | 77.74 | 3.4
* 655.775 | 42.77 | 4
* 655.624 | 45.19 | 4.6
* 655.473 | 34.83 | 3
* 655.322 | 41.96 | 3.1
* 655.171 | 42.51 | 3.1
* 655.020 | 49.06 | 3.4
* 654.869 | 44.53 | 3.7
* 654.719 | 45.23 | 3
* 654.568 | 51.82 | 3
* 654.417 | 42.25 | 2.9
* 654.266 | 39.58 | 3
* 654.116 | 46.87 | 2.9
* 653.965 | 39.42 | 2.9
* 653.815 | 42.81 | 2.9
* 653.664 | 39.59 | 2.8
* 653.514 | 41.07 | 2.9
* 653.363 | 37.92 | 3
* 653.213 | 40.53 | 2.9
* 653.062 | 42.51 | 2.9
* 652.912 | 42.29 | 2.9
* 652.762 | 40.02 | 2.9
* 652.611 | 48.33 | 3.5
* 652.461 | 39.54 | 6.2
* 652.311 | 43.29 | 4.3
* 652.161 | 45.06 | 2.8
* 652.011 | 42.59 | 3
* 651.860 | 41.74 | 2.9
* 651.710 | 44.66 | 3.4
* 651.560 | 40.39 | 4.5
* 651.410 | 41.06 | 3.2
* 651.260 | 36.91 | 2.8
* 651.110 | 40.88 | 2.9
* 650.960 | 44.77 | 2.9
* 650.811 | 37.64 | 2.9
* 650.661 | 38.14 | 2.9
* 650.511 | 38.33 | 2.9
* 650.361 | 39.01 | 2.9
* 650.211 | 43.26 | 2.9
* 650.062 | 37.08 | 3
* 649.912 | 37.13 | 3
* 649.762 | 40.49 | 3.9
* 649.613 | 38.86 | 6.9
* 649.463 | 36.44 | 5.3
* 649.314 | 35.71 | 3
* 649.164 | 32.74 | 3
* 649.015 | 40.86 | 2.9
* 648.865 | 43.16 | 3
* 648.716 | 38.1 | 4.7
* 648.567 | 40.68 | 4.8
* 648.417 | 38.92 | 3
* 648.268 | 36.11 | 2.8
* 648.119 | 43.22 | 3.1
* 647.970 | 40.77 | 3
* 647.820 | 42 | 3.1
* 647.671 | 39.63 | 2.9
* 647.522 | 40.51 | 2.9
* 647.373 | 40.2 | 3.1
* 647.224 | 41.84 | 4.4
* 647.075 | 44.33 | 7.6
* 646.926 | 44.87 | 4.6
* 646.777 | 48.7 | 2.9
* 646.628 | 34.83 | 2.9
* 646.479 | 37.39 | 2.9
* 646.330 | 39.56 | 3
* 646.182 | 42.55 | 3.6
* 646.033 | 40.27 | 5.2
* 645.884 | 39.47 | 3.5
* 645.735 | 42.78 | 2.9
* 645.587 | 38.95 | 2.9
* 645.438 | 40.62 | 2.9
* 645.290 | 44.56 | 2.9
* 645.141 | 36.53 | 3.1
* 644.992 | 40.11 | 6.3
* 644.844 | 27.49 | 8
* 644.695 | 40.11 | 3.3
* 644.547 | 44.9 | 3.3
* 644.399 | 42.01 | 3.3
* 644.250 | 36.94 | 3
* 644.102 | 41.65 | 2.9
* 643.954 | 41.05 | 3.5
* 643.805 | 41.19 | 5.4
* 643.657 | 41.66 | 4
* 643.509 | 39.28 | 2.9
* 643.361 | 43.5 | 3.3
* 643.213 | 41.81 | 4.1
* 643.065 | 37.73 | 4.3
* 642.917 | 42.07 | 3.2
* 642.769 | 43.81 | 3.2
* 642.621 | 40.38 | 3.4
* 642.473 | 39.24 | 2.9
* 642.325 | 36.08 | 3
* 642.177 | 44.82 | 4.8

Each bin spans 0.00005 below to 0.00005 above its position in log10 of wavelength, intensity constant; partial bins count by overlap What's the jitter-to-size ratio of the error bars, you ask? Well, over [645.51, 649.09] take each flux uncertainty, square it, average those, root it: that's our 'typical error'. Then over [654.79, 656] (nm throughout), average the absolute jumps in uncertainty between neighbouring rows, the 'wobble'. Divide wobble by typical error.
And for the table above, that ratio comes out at 0.13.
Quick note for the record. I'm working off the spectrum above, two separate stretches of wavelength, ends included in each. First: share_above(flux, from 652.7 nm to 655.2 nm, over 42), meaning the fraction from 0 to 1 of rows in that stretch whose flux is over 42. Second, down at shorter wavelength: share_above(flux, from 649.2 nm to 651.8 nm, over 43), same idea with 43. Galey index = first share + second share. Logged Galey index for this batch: 0.76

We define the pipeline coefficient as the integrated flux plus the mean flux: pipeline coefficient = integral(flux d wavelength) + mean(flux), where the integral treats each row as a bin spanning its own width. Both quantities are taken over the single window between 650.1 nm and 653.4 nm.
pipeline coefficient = 178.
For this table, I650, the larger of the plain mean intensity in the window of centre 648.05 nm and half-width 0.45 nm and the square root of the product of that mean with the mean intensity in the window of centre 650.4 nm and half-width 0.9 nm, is 40.1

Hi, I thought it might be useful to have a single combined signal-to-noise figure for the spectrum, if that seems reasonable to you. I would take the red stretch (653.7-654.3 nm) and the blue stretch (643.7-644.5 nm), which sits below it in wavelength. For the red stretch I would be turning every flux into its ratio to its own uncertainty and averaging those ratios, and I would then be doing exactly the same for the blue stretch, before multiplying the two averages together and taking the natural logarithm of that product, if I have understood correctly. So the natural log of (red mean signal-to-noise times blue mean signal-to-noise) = 5.1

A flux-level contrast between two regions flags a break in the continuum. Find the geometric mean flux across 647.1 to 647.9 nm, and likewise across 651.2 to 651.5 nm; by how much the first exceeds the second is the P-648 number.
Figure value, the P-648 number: 2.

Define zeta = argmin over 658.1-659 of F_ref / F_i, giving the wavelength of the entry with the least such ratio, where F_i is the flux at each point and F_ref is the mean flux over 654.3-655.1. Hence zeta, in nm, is 658.347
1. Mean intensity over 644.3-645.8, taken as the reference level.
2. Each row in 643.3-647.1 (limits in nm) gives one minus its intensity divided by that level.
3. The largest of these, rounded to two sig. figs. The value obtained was 0.31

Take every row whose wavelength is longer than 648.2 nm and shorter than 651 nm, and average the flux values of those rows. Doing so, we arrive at 38.8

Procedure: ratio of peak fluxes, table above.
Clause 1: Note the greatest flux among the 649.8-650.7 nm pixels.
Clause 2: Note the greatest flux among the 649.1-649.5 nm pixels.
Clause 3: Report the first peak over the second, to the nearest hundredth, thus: 1.19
